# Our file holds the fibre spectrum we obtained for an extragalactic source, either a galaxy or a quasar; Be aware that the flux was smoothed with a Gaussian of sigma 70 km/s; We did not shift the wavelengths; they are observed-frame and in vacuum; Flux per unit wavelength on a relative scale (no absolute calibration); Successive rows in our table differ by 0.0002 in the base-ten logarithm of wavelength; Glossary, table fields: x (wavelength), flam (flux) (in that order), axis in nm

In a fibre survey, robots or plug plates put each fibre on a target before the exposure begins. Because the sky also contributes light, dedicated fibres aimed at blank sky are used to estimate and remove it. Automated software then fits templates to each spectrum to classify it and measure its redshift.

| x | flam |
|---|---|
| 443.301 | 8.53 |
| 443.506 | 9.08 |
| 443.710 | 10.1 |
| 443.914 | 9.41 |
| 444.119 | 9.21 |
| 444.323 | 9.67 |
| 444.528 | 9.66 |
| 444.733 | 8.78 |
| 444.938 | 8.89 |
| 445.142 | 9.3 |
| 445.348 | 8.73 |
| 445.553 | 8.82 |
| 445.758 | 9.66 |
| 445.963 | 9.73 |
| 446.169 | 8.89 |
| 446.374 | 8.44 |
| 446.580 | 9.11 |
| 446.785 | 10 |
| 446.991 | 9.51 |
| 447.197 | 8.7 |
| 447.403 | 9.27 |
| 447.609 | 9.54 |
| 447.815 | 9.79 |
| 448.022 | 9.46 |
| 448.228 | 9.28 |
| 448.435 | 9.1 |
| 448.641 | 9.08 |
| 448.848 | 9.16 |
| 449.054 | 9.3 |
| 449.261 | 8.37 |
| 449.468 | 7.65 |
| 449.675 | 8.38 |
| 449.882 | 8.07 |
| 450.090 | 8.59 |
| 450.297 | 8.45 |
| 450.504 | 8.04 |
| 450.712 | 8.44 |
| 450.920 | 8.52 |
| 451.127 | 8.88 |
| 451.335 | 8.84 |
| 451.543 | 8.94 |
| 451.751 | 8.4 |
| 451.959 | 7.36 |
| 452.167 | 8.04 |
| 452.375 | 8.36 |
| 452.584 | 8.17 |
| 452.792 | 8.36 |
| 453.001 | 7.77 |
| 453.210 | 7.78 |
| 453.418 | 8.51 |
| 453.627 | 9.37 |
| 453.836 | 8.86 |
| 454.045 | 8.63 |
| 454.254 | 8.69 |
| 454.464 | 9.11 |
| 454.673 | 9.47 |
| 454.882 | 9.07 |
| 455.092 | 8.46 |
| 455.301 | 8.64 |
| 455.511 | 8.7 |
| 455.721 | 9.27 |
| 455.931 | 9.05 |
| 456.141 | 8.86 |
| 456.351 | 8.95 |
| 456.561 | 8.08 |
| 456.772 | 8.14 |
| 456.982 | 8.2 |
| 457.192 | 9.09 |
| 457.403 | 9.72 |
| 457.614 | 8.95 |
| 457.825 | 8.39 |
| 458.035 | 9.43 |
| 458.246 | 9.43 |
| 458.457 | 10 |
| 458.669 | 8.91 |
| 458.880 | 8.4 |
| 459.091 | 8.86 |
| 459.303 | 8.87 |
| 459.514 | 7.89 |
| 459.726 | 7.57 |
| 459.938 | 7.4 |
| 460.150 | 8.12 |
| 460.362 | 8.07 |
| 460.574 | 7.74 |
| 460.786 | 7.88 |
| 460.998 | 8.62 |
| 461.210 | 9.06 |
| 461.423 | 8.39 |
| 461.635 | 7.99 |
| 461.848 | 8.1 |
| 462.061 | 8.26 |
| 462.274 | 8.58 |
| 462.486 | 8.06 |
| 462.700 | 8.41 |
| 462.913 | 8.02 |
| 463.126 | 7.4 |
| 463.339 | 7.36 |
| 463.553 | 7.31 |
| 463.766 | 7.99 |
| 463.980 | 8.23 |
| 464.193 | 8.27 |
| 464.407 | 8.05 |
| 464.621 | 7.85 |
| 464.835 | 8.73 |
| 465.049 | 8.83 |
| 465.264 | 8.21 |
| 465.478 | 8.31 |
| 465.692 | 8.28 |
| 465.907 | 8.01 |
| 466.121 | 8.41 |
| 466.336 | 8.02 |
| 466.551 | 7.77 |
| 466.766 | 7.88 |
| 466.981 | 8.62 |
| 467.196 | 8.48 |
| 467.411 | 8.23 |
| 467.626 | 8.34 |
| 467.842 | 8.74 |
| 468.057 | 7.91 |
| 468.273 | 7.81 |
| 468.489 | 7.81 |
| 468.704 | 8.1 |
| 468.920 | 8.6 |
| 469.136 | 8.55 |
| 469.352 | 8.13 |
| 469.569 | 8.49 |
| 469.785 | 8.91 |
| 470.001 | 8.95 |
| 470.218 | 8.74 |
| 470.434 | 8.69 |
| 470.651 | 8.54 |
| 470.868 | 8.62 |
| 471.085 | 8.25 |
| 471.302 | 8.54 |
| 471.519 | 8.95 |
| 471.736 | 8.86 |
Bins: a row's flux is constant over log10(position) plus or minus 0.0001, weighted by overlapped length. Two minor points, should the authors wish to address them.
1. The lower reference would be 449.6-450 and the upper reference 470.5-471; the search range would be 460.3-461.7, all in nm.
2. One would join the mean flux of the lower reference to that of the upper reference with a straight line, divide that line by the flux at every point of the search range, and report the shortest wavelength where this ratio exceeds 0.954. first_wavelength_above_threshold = 460.362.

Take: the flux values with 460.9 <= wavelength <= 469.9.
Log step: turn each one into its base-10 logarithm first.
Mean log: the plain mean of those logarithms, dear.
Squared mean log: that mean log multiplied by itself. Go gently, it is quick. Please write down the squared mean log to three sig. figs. 0.836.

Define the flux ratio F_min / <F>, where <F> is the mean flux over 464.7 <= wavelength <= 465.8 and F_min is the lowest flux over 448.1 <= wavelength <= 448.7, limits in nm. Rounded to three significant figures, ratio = 1.07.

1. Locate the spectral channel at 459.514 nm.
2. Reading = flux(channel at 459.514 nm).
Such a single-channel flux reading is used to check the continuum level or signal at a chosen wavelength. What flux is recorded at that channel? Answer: 7.89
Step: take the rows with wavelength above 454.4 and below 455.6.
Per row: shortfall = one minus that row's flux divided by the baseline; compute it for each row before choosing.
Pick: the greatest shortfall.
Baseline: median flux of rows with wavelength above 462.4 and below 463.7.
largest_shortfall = -0.10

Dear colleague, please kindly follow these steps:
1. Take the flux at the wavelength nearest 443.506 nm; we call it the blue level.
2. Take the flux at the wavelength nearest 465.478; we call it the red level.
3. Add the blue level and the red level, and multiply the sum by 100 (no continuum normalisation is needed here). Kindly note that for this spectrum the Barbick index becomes 1739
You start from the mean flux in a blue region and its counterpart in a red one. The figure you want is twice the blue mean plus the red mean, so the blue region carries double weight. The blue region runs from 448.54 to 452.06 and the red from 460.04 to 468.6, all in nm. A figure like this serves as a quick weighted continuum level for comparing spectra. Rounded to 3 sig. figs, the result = 25.2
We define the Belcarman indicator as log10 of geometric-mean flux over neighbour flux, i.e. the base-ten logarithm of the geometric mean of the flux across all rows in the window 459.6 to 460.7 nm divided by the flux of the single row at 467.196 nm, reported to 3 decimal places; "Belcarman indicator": -0.038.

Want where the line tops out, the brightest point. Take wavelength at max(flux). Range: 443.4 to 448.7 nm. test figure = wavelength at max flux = 443.710 nm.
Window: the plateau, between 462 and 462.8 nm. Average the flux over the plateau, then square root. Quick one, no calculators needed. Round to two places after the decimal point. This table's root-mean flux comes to 2.89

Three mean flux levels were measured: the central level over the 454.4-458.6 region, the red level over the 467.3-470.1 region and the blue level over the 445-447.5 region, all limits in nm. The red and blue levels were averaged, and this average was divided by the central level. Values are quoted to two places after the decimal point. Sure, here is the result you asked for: 0.98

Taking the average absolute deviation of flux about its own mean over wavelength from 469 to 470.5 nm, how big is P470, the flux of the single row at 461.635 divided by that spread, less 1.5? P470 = 36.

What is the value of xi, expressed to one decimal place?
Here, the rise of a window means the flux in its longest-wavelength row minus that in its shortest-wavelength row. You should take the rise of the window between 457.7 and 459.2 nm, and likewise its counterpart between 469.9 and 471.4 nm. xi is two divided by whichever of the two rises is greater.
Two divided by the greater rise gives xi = 4.3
